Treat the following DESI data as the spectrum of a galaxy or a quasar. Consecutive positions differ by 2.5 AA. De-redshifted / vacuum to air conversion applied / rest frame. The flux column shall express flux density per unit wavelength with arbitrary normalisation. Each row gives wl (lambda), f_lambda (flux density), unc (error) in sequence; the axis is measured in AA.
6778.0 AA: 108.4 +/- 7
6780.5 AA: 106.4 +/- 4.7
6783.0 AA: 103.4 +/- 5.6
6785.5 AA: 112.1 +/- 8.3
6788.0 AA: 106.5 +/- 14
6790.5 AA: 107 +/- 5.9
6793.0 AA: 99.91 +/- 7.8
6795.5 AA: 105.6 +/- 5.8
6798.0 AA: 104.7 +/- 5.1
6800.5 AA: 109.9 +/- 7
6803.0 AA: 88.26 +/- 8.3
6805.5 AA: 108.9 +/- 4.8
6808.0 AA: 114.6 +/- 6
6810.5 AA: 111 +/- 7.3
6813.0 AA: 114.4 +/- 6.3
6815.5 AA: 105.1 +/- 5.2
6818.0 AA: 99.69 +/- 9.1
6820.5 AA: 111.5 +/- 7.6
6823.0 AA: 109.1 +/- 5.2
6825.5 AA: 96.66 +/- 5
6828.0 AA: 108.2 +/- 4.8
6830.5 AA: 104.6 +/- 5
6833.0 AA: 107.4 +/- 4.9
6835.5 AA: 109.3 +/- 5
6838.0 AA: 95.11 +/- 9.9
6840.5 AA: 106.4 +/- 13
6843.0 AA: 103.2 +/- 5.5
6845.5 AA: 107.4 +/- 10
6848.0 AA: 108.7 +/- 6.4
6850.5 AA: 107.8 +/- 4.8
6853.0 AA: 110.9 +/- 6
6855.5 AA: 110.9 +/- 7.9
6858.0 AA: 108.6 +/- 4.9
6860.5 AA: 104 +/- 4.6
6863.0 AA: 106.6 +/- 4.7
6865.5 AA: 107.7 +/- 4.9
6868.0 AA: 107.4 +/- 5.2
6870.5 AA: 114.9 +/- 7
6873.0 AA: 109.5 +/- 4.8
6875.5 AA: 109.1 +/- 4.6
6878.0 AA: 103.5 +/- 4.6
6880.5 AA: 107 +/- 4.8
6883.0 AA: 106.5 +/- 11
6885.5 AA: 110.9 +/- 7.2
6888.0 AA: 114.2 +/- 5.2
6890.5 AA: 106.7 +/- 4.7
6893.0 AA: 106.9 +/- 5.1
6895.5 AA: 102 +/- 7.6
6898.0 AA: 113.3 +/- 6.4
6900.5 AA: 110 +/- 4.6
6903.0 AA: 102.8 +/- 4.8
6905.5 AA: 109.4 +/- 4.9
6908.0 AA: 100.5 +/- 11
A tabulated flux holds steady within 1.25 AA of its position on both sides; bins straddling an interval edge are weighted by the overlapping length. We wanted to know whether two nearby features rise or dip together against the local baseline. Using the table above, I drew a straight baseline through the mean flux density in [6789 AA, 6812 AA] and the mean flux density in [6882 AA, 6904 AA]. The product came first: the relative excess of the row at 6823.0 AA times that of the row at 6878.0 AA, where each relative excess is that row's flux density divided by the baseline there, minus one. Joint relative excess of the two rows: -0.0011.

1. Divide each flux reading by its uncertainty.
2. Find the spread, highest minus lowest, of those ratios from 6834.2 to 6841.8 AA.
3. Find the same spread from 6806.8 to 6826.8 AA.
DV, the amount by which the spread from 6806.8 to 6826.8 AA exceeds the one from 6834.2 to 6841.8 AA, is -4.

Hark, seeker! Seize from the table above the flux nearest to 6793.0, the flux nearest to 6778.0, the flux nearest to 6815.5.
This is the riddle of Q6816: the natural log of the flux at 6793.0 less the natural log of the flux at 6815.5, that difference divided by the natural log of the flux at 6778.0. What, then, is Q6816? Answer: -0.011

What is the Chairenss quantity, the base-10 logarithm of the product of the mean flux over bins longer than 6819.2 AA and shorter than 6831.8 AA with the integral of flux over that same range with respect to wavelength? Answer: 5.15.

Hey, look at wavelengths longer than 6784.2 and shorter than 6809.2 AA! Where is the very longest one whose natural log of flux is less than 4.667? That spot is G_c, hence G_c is 6803.0 AA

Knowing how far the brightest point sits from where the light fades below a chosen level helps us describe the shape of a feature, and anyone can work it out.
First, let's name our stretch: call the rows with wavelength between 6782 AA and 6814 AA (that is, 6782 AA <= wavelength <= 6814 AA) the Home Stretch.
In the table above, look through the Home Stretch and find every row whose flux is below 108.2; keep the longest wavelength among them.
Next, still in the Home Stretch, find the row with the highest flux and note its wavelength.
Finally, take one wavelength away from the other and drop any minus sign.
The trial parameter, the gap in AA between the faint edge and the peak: 5.0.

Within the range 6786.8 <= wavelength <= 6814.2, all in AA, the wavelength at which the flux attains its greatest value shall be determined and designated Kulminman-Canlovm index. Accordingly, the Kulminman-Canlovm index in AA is 6808.0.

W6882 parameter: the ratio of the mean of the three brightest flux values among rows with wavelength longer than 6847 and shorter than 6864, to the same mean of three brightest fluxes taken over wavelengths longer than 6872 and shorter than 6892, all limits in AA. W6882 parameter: 0.99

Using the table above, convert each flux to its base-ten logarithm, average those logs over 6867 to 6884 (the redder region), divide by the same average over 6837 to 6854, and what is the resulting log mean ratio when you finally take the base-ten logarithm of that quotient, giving 0.0023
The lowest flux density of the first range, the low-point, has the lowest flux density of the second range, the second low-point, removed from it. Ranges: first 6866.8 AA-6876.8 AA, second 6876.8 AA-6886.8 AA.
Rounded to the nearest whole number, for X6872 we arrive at 4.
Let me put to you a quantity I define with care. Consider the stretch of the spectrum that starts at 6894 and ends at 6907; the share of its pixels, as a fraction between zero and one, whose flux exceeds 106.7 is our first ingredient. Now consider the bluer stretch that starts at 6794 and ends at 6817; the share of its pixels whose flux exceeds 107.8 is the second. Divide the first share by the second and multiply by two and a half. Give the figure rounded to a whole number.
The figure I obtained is 3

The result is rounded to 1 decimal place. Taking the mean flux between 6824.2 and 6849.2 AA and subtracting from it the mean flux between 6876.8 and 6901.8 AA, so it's -3.4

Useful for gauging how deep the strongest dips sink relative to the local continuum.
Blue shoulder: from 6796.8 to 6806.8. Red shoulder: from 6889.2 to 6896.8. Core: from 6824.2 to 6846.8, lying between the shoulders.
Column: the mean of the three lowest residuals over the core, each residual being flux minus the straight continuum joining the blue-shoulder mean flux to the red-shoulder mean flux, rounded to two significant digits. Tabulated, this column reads -5.5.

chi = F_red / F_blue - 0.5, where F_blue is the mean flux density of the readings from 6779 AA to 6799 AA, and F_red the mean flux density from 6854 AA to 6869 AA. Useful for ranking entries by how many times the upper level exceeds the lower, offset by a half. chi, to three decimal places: 0.517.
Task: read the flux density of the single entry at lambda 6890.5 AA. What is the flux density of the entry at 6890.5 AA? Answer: 106.7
